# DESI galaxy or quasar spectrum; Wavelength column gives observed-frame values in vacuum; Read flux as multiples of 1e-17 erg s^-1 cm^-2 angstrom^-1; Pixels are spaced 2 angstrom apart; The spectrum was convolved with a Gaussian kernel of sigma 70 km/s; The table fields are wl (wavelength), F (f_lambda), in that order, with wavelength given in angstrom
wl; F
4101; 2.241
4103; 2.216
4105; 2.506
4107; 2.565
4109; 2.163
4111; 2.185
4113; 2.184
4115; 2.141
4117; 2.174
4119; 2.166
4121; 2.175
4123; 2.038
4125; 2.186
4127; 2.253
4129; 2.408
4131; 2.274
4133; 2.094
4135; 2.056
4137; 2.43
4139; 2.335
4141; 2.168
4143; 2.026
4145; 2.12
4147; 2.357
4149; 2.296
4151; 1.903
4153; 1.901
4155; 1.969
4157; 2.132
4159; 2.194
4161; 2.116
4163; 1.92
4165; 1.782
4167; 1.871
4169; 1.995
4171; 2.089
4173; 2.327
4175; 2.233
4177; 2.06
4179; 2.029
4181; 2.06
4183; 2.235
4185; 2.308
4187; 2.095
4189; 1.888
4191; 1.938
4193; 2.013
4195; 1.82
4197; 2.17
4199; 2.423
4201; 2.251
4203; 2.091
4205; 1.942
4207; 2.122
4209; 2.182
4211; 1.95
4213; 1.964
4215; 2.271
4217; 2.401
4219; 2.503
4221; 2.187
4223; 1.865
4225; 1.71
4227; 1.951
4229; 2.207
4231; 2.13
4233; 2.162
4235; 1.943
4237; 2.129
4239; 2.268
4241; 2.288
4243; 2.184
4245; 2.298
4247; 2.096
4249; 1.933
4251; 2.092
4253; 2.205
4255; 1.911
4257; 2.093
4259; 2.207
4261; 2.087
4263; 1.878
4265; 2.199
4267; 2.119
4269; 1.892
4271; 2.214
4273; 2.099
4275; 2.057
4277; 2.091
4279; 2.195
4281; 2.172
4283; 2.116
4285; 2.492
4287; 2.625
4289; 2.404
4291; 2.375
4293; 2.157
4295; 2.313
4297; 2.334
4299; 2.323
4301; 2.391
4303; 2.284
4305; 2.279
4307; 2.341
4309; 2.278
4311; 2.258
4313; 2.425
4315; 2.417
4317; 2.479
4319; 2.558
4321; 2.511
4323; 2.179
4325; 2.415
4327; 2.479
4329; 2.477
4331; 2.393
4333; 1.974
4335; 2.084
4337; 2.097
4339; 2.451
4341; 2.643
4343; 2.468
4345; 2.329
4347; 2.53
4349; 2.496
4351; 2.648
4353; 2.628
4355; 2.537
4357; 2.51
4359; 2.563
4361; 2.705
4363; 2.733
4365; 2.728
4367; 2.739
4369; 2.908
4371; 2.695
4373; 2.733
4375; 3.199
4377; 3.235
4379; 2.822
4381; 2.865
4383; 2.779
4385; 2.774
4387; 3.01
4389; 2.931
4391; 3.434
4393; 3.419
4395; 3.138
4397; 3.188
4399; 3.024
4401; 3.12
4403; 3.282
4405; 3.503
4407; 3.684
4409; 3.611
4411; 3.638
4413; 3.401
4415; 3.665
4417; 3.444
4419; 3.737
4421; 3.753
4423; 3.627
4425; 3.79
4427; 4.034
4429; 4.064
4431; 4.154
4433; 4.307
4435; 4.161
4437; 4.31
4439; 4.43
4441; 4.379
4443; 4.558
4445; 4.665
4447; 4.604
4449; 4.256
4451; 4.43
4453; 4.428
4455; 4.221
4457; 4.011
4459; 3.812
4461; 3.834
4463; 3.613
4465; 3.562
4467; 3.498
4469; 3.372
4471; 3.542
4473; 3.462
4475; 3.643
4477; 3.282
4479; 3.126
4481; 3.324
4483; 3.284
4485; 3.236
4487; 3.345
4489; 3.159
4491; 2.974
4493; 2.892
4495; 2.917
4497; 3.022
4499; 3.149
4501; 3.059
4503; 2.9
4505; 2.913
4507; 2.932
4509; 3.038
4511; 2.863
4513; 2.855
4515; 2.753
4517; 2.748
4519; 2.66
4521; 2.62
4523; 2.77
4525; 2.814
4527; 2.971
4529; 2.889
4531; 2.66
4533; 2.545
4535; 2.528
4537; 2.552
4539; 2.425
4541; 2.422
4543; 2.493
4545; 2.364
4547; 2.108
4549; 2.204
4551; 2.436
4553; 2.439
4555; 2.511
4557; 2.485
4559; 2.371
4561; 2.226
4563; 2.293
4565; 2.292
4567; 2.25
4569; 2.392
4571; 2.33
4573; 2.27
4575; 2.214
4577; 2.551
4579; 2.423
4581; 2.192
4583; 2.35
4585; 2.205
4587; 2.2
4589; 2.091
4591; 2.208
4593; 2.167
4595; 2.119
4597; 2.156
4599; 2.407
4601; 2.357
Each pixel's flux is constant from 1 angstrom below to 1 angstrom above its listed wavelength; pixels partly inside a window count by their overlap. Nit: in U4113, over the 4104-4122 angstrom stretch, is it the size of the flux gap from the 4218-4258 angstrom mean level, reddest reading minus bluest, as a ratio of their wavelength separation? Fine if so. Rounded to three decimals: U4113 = -0.021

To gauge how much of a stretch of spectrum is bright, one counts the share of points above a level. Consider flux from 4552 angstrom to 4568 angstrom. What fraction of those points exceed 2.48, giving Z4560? 0.25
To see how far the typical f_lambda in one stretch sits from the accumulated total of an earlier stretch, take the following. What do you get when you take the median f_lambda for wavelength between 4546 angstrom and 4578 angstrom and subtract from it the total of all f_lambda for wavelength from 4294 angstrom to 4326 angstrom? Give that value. -35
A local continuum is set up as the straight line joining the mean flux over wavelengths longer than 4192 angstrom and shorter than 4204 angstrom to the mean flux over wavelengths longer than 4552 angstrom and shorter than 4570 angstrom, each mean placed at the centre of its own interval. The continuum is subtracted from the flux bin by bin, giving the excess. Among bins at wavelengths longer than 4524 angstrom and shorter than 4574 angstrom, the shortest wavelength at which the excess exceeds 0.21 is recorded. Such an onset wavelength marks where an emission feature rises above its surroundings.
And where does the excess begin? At 4525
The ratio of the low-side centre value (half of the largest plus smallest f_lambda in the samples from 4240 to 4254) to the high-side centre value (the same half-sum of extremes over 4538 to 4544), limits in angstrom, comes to 0.86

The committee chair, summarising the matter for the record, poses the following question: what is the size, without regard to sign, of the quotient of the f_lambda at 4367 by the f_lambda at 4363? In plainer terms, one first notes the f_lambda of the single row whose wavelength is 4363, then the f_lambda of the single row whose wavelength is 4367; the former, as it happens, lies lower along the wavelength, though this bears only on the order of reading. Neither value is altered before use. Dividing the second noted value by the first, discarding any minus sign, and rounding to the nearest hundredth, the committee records 1.00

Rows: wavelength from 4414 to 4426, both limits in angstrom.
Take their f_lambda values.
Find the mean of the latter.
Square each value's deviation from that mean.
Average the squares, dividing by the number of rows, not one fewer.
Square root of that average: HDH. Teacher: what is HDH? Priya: 0.115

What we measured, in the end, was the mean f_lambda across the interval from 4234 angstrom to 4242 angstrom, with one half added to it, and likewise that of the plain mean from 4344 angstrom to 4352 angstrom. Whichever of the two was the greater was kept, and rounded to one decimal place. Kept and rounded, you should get 2.7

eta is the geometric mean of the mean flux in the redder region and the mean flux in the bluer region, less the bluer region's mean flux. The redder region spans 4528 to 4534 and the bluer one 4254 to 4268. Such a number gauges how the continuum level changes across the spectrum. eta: 0.29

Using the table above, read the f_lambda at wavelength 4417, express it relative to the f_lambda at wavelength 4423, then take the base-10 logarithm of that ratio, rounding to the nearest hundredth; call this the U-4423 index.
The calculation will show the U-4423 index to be -0.02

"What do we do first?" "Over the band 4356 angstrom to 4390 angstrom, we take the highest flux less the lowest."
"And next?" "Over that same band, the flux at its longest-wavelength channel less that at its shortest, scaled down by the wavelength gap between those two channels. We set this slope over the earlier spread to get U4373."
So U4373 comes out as 0.018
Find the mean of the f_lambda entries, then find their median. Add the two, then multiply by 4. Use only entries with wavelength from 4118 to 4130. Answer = 17.5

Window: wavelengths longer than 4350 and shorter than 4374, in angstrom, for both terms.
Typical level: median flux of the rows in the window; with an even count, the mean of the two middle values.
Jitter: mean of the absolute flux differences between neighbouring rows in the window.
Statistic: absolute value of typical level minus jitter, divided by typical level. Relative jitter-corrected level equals 0.973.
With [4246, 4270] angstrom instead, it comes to 0.914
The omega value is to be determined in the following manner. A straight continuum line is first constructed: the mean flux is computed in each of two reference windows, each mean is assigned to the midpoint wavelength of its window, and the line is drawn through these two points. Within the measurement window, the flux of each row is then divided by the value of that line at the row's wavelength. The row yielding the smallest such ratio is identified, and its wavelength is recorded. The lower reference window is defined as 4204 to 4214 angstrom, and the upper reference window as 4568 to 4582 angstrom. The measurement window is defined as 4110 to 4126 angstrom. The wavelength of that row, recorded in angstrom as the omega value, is 4123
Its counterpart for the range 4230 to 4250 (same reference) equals 4249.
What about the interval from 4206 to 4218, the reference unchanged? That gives 4211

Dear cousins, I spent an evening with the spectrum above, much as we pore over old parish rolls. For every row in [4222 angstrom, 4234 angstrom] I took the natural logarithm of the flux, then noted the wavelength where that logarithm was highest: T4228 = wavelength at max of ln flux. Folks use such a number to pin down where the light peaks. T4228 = 4229 angstrom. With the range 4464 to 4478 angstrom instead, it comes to 4475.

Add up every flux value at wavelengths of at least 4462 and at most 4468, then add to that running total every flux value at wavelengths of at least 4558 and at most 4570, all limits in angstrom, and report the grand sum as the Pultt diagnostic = 24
